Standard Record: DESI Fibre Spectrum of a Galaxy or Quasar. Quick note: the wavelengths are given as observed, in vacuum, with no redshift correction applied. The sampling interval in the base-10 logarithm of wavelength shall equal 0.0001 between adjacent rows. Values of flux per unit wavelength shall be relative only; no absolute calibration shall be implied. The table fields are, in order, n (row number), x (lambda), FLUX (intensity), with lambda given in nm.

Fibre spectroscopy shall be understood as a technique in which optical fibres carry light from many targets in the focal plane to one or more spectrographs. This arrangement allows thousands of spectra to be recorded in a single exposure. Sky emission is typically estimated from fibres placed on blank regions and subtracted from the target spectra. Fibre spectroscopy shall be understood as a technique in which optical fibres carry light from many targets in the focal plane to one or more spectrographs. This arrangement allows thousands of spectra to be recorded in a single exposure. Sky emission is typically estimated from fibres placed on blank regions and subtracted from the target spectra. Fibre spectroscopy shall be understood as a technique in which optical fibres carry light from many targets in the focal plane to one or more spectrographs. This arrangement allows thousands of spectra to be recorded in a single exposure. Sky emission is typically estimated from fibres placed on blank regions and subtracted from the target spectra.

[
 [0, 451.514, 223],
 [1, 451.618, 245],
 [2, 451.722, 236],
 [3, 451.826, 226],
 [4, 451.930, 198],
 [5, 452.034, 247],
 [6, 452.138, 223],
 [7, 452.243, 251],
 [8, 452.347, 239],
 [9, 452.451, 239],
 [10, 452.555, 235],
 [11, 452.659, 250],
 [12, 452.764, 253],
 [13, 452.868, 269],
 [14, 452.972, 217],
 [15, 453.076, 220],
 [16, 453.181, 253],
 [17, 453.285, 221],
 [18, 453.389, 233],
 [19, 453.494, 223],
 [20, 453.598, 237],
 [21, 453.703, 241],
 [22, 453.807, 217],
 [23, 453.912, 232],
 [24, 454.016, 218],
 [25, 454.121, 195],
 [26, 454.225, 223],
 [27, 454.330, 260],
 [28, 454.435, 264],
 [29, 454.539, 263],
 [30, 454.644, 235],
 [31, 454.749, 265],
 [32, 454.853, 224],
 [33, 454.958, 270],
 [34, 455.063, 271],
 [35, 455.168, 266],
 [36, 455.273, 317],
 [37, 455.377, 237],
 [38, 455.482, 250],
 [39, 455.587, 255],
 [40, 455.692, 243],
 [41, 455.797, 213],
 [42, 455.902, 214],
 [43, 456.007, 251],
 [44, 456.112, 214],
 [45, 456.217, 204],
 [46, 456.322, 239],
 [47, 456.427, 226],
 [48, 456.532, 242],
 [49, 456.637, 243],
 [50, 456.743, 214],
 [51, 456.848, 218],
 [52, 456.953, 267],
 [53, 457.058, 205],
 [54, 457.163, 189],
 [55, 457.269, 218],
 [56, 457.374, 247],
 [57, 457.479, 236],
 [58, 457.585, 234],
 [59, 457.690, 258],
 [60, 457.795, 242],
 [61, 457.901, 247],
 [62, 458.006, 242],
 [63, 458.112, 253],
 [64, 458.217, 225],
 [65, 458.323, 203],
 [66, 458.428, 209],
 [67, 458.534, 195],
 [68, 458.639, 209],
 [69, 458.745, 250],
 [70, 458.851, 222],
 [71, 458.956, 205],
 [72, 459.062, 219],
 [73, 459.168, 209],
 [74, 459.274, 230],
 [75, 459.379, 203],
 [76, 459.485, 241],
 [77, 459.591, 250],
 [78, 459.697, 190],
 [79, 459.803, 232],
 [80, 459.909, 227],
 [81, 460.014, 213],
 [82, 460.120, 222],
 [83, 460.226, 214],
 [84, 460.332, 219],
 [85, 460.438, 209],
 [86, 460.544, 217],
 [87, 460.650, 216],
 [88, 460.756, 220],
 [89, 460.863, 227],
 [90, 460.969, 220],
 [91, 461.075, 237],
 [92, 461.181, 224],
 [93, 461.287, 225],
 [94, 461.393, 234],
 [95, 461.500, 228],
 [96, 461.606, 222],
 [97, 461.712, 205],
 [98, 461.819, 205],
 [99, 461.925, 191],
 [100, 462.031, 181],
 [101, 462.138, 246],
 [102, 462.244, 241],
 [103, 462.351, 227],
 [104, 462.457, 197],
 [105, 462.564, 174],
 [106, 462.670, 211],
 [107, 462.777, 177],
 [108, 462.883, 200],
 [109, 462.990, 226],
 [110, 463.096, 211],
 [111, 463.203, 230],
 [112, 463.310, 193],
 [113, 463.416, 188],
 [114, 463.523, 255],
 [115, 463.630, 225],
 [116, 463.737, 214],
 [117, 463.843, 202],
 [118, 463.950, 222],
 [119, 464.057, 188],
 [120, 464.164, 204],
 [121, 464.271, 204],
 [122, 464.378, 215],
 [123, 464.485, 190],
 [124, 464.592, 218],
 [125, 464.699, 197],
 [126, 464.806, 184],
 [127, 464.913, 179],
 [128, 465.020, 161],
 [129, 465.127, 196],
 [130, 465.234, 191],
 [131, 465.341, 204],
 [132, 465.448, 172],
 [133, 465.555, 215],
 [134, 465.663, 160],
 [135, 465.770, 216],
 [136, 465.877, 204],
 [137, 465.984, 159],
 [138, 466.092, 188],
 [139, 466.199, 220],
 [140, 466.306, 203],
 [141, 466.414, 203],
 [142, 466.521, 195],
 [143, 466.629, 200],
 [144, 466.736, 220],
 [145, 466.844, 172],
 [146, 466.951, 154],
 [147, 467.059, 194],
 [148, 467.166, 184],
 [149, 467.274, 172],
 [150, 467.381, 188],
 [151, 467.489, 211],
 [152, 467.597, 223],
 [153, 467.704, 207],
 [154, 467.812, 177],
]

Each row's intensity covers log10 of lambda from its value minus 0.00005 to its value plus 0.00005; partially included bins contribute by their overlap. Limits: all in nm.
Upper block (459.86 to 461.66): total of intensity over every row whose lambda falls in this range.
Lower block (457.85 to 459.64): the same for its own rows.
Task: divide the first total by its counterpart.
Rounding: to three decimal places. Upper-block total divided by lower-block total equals 0.990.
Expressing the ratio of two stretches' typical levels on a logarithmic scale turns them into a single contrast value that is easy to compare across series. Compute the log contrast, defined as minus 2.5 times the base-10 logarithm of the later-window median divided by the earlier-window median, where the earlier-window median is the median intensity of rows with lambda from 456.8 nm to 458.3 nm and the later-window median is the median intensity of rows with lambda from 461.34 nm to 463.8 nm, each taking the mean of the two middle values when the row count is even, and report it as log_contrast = 0.14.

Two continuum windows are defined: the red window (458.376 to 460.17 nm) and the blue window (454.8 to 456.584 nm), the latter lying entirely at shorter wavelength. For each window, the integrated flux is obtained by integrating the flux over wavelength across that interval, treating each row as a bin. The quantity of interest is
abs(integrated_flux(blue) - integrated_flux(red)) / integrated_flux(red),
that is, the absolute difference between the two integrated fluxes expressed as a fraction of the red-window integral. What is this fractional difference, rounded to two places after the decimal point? 0.10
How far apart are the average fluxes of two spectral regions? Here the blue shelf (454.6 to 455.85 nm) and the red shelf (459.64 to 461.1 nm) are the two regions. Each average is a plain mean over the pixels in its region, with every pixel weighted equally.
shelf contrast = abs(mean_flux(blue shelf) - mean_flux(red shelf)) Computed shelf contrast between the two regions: 35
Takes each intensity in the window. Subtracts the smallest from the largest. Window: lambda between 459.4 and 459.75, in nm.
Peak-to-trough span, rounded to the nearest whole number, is 60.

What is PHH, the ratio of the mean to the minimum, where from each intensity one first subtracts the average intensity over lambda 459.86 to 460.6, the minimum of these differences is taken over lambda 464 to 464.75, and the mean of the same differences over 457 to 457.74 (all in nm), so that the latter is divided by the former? -0.32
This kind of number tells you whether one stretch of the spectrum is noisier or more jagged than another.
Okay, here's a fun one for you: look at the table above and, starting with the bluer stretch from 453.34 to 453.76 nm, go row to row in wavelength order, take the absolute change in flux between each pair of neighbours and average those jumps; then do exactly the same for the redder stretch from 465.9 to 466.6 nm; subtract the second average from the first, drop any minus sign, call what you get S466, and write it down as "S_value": 7.9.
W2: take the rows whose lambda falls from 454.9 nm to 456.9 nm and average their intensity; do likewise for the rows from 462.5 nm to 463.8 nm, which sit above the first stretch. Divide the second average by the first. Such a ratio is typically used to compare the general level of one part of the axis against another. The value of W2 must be 0.86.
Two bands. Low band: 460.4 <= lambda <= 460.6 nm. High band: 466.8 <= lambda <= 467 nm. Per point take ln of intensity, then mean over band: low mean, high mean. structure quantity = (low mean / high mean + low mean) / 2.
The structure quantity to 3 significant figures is 3.21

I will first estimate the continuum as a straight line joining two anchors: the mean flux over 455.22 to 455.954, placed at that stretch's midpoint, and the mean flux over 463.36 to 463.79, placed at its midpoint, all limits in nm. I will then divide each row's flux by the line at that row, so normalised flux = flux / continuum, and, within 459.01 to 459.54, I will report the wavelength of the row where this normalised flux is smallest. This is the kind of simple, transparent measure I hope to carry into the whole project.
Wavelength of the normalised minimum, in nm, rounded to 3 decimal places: 459.379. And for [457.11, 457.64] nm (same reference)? 457.163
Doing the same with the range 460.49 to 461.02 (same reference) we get 460.650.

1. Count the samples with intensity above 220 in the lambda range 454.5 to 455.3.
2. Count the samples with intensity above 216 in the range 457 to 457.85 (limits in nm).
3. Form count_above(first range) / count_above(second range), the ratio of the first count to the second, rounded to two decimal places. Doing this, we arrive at 1.33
